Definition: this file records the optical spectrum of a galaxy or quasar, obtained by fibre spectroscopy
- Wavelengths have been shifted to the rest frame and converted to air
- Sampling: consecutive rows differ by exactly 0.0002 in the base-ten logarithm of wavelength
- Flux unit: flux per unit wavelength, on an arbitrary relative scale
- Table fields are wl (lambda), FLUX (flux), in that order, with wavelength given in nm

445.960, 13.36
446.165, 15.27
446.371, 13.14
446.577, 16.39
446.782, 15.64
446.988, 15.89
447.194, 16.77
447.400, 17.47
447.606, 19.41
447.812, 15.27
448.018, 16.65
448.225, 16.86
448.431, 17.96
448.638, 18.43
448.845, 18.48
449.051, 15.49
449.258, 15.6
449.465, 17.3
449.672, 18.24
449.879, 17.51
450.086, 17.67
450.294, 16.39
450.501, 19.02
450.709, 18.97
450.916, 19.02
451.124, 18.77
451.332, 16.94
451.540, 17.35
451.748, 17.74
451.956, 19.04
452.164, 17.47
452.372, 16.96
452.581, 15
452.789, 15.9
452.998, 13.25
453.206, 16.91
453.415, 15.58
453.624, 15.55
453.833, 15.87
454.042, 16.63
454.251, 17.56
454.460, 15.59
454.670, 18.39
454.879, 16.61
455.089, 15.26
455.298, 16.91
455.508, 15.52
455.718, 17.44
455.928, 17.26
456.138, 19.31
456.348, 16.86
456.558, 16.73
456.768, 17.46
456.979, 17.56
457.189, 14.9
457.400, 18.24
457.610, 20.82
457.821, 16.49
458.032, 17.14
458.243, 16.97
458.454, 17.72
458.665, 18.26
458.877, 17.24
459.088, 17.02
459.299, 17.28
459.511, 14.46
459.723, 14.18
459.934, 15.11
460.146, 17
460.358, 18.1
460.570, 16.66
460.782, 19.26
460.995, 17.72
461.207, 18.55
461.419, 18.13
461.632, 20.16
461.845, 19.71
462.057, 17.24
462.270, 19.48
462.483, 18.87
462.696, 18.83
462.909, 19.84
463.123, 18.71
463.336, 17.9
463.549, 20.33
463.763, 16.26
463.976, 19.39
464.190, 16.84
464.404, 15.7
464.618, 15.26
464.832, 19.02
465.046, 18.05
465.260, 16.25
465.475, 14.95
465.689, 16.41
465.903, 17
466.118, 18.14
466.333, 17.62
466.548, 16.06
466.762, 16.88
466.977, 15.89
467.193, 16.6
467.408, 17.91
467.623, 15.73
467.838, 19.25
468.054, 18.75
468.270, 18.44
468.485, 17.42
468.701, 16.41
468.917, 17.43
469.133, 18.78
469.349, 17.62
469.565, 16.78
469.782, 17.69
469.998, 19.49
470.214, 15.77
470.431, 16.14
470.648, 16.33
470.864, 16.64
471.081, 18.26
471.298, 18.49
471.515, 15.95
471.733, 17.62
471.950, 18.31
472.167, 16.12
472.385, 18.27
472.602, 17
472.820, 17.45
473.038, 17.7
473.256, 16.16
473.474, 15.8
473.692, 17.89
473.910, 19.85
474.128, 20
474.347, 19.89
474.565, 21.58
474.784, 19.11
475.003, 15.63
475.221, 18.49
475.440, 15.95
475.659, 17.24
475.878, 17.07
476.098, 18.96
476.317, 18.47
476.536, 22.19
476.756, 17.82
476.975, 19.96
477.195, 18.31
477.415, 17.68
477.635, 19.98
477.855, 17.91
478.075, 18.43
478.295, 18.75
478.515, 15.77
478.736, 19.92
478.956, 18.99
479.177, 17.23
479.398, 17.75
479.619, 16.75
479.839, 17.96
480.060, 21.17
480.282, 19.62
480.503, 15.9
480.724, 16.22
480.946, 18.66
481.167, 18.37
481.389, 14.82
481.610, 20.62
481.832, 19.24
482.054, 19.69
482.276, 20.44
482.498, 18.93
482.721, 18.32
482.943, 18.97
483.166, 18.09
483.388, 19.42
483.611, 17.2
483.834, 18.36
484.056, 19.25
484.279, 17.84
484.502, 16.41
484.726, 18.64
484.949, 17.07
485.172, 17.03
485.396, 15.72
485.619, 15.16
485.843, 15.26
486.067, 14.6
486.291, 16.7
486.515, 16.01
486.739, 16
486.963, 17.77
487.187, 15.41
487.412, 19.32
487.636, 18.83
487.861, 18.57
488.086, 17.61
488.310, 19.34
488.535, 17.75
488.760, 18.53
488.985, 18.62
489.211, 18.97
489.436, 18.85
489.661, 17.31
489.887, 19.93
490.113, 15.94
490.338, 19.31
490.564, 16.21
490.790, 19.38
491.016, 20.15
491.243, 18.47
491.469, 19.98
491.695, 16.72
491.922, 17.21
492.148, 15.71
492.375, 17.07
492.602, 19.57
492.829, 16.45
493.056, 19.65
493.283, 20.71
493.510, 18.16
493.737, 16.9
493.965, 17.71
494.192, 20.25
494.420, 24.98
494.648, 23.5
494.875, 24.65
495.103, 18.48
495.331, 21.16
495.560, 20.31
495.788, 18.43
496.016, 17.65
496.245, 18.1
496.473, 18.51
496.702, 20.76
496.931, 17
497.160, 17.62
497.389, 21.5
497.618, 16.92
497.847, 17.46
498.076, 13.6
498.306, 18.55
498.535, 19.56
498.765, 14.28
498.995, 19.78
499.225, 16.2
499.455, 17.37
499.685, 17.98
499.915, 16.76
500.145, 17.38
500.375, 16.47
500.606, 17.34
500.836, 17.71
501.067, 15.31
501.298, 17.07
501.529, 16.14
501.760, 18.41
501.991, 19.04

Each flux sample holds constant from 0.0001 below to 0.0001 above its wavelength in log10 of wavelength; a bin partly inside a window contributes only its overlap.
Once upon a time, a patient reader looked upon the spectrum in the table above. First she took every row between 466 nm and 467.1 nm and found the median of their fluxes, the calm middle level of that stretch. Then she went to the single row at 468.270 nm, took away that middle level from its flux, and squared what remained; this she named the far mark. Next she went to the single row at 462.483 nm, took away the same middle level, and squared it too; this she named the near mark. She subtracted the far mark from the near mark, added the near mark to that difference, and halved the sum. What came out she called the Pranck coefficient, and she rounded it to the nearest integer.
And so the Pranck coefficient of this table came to 3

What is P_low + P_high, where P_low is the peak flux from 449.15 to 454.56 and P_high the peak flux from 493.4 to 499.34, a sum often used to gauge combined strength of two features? 44.0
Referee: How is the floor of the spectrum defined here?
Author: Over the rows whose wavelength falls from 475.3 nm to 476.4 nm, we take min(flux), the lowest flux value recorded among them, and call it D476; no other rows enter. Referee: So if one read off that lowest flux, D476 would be 15.95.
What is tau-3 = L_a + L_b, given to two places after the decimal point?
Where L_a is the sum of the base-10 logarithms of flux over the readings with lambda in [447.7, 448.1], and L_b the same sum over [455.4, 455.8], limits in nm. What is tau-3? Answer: 4.84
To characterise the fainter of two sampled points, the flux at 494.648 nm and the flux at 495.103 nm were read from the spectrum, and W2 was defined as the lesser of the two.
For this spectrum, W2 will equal 18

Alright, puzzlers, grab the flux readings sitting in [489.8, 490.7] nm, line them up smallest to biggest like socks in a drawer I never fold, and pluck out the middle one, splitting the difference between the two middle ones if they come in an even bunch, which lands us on 17.8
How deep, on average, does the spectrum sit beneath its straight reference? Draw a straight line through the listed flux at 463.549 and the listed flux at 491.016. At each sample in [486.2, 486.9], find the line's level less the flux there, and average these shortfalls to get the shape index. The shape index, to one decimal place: 3.9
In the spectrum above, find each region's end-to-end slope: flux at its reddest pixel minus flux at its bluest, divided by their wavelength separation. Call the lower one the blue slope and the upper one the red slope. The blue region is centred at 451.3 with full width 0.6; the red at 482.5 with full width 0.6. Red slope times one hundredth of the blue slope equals 0.16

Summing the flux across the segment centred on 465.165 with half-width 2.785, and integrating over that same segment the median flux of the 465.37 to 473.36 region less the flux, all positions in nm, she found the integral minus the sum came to -454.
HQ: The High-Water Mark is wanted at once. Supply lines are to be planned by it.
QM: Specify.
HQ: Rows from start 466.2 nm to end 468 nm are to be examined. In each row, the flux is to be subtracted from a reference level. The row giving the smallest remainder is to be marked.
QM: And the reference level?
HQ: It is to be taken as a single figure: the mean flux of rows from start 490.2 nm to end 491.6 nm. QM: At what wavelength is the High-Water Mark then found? 467.838 nm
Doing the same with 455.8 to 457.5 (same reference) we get 456.138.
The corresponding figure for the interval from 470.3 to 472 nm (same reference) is 471.298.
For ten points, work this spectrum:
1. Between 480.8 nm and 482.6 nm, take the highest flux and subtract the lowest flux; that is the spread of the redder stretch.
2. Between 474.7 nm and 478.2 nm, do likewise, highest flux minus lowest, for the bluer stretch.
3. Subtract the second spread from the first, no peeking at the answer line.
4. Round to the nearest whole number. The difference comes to -1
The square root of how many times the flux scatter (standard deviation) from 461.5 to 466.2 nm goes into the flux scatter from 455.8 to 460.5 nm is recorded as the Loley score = 0.96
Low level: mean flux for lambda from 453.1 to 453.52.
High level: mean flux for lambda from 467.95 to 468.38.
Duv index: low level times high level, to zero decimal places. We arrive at 302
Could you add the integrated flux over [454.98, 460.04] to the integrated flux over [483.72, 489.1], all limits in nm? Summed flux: 179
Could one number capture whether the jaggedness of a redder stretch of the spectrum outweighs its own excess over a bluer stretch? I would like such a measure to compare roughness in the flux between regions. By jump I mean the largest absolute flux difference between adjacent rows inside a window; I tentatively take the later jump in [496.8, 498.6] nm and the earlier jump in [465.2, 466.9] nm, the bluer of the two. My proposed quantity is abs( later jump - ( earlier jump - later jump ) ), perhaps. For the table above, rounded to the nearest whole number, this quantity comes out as 8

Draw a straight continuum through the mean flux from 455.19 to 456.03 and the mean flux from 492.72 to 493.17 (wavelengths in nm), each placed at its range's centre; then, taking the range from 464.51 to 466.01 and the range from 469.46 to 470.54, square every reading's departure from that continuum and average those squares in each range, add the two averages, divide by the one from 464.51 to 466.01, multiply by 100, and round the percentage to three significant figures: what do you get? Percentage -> 190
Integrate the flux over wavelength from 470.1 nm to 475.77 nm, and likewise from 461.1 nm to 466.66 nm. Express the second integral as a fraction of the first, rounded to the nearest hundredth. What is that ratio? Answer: 1.00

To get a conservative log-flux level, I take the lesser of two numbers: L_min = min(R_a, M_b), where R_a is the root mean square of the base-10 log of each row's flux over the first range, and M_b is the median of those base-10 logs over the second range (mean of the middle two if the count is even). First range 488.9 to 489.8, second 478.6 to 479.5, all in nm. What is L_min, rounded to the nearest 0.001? 1.264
